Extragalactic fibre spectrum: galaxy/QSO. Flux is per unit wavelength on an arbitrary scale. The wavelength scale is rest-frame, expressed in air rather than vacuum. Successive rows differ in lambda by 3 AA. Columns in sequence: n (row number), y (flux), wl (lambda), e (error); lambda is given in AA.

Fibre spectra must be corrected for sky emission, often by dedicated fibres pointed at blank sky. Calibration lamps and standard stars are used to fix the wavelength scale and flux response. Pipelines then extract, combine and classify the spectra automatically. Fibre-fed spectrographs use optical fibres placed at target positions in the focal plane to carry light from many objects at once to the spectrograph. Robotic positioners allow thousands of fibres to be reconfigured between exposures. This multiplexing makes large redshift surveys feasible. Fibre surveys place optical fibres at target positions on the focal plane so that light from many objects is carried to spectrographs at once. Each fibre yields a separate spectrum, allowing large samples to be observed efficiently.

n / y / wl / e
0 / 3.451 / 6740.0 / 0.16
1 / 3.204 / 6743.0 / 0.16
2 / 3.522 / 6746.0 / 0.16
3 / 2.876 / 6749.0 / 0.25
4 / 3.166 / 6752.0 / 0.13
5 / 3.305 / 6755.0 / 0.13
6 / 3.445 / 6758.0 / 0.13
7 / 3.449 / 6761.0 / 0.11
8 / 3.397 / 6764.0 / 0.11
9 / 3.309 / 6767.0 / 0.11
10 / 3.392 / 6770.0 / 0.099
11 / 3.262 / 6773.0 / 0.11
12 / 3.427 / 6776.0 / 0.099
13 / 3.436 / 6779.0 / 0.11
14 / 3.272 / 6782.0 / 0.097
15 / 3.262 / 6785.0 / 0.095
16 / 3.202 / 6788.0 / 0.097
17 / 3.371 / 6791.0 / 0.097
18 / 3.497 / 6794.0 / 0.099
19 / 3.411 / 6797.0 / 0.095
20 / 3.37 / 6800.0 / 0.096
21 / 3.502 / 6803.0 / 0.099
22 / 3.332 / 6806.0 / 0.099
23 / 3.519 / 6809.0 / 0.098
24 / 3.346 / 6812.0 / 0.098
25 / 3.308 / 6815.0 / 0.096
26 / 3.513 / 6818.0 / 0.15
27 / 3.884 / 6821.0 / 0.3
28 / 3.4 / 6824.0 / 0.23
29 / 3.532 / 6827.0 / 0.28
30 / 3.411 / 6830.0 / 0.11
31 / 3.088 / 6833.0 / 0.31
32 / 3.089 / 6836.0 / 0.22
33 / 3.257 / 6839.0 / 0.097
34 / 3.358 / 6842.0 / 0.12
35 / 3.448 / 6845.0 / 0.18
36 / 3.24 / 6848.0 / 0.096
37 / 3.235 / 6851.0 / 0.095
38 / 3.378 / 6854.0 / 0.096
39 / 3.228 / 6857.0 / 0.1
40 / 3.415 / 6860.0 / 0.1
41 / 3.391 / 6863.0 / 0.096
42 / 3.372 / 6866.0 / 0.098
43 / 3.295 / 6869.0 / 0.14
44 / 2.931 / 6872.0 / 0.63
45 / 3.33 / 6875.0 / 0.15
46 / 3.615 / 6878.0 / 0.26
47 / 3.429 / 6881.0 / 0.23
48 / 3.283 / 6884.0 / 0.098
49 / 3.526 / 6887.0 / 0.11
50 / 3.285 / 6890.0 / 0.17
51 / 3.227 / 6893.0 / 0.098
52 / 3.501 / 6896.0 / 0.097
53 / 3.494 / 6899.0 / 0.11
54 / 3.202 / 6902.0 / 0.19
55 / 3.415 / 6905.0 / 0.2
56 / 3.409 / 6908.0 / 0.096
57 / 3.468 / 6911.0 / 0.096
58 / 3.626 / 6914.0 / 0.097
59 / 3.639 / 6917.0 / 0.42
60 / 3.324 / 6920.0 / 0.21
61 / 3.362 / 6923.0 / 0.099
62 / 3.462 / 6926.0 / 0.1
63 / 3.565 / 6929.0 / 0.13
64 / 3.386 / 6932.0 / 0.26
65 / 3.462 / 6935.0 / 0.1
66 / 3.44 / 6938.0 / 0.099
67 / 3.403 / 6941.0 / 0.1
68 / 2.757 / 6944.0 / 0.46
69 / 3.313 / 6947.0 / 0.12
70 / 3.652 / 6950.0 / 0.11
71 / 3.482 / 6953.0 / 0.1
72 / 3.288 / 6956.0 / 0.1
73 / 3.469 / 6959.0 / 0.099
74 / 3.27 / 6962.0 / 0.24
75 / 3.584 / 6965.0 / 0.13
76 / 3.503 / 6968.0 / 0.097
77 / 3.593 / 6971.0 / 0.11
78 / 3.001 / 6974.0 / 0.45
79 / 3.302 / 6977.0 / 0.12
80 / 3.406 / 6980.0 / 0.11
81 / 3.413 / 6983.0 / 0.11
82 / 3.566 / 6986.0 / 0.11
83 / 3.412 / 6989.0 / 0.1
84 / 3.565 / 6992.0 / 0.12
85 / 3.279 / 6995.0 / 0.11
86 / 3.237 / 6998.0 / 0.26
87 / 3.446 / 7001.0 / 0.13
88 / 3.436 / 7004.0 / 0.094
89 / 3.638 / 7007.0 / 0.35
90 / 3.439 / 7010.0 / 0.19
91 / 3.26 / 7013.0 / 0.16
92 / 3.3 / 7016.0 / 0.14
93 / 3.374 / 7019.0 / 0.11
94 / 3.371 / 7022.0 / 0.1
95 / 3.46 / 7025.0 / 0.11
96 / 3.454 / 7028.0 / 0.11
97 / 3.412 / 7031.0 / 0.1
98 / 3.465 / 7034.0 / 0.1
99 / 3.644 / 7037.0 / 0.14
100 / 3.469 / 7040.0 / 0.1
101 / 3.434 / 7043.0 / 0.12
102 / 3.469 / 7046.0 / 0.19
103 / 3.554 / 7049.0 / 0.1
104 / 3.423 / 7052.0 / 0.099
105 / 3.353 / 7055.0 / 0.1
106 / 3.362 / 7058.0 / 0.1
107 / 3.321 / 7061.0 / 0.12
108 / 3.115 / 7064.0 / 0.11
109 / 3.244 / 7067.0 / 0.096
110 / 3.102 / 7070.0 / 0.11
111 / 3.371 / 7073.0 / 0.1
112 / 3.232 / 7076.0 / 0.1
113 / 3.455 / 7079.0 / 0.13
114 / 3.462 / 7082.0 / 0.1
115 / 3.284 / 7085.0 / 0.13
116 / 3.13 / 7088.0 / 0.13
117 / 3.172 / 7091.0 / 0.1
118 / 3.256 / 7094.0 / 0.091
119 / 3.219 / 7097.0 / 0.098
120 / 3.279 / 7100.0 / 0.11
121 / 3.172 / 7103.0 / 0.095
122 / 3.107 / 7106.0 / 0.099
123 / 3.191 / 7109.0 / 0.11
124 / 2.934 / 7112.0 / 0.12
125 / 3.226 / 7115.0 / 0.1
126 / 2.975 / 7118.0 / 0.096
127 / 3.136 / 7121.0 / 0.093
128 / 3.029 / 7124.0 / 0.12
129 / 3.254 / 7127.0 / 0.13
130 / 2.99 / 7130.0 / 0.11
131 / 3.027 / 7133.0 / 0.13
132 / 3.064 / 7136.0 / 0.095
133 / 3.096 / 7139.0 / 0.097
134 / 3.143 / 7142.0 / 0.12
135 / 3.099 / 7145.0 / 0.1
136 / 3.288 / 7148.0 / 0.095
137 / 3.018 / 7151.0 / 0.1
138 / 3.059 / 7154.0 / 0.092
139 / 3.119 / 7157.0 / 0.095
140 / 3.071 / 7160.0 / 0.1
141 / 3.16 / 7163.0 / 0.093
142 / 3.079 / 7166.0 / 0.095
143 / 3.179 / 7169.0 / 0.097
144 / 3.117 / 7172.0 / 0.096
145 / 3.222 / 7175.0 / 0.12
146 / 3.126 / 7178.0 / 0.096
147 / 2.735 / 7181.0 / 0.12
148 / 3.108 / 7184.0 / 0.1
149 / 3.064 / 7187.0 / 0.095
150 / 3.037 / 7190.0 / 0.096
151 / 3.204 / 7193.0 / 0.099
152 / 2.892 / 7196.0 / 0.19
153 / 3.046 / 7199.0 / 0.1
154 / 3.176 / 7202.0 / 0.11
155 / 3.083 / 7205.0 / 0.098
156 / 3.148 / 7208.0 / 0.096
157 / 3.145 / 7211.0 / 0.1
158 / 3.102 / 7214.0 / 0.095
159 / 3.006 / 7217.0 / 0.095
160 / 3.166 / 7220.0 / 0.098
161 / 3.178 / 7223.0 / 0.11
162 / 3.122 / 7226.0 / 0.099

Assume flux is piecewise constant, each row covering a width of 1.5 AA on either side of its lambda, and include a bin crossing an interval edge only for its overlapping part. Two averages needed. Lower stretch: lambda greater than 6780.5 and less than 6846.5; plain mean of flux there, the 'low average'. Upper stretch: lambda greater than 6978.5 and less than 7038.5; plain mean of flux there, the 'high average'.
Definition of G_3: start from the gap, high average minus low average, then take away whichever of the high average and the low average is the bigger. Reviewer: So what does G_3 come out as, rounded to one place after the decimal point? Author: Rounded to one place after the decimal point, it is -3.4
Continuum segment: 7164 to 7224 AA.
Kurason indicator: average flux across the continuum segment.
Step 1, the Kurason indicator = 3.09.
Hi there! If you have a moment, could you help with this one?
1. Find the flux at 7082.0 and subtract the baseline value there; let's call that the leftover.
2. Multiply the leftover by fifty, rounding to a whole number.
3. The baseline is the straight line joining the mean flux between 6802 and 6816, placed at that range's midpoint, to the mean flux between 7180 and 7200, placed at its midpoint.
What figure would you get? 17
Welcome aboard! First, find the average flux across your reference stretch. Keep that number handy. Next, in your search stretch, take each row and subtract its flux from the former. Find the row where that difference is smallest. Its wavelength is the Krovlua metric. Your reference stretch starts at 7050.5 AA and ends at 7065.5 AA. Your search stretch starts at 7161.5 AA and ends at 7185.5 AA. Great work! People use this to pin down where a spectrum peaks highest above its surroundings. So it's 7175.0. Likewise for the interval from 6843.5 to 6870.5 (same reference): 6845.0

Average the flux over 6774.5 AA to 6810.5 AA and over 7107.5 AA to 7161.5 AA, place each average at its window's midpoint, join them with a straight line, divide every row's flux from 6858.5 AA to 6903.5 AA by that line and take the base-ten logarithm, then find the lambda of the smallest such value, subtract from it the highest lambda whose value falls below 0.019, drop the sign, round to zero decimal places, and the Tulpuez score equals 30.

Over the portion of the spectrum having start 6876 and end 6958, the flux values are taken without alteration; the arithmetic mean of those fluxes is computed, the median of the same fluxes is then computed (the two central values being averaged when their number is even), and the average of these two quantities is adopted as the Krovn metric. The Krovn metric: 3.42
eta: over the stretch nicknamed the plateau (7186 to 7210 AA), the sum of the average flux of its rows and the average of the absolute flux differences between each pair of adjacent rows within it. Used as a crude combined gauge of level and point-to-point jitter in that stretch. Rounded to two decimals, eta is 3.22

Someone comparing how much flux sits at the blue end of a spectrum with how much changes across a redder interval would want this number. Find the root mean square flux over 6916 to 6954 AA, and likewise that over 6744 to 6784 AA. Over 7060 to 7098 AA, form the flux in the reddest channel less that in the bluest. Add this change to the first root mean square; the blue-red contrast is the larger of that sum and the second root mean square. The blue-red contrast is 3.33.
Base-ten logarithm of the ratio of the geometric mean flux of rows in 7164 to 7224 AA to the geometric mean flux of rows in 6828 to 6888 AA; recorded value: -0.030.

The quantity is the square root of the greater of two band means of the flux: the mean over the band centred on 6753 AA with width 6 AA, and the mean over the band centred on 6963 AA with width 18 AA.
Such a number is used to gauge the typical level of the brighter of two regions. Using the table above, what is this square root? 1.86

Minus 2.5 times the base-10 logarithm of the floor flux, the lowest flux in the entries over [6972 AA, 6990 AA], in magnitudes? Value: -1.19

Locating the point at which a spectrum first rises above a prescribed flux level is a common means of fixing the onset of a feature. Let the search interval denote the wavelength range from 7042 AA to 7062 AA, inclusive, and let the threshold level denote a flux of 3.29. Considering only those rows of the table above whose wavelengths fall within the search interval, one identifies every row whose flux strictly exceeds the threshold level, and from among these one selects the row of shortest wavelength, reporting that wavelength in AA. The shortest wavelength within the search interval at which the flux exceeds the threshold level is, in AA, 7043.0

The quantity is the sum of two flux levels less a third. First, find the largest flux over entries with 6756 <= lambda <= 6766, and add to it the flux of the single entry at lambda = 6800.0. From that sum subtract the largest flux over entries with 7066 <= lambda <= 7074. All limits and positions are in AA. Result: 3.45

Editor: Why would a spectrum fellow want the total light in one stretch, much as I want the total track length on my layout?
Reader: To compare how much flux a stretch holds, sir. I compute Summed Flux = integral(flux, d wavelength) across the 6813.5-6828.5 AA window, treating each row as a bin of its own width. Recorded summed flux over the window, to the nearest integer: 53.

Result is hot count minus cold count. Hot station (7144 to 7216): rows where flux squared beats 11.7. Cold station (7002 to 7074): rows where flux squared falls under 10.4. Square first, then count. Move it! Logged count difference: -2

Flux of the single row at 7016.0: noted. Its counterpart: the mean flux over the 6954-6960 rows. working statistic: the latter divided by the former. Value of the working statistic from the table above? 1.02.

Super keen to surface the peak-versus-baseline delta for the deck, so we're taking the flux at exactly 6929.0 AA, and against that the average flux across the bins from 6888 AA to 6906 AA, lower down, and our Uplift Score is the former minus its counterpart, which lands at 0.2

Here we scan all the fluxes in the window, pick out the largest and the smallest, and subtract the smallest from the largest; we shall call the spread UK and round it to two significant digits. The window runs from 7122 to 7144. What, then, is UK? 0.26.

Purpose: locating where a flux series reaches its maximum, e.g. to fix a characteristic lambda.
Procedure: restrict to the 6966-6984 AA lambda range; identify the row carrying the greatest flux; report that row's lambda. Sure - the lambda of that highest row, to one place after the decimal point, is 6971.0 AA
